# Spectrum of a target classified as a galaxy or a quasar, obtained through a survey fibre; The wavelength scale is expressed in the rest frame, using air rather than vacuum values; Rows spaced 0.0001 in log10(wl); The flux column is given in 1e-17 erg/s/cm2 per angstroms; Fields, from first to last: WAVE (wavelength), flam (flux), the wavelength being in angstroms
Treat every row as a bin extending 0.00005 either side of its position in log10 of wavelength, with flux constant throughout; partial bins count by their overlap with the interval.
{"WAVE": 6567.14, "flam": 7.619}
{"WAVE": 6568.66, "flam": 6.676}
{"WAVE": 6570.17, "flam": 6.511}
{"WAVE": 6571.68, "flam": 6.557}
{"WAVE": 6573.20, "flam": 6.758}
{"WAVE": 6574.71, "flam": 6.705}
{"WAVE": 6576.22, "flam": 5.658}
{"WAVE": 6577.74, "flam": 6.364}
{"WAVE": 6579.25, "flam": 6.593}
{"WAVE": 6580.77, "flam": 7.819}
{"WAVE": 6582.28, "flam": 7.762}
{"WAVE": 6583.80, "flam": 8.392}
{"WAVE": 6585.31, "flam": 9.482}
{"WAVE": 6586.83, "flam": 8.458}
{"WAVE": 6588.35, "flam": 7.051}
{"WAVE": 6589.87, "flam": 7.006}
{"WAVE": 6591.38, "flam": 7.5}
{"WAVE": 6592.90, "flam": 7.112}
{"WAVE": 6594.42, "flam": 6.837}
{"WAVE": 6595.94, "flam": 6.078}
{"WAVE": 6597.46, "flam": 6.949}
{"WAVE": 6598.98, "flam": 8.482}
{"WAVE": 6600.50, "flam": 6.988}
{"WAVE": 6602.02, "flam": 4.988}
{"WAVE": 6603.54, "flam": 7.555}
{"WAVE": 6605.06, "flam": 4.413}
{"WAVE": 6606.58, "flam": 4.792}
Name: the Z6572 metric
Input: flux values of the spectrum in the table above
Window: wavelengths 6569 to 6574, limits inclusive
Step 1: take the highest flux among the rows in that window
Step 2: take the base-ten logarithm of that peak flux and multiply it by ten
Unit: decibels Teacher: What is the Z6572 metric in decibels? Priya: 8.3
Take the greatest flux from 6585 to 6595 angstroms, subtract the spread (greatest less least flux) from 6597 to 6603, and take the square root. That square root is 2.45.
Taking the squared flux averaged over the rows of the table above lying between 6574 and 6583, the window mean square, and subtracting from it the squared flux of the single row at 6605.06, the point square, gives 28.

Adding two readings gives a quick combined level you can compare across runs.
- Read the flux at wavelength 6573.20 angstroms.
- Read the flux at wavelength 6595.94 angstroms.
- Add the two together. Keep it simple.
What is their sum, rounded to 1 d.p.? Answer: 12.8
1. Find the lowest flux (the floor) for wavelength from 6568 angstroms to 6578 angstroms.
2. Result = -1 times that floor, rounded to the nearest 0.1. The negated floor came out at -5.7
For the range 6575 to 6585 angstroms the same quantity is -5.7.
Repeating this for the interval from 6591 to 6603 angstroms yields -5.0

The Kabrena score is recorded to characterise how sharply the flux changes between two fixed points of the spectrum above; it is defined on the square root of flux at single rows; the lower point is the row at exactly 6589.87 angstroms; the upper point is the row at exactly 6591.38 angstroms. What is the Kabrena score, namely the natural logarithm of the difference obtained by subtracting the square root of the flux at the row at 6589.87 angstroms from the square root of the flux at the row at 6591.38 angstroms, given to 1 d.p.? -2.4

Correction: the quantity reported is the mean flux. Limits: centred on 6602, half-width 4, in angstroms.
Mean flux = 6.5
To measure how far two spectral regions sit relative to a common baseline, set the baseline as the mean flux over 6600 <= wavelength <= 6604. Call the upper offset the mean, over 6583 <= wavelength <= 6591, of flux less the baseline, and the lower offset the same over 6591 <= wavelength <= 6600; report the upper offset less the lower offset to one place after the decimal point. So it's 0.9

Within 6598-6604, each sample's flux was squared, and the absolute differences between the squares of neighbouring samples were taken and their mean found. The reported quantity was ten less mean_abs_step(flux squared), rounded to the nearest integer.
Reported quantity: -16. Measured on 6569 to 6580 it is 5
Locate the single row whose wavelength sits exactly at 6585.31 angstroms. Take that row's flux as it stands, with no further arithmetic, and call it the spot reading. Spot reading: 9.482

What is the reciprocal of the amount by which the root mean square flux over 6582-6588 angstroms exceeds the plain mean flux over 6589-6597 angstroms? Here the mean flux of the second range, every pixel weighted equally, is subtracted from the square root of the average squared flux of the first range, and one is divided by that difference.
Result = 0.6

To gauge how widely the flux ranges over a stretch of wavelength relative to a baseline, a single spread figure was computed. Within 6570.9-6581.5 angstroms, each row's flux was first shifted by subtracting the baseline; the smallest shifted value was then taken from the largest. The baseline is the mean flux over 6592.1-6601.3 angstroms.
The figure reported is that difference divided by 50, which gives 0.04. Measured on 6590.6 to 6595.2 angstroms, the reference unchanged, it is 0.01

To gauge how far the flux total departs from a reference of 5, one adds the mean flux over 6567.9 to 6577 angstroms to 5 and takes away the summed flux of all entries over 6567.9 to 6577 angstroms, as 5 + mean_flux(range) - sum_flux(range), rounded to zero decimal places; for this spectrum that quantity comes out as -27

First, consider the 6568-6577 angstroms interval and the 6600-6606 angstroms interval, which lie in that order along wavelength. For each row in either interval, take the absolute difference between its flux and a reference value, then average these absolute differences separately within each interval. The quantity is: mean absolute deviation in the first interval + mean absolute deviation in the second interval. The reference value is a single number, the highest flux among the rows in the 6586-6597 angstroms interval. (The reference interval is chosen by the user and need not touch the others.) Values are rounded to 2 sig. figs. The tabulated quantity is 4.5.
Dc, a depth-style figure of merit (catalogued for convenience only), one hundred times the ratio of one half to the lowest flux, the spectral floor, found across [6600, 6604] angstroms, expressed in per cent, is 10.0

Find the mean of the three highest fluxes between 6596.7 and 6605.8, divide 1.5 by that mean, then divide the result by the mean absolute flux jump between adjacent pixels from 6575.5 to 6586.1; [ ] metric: 0.3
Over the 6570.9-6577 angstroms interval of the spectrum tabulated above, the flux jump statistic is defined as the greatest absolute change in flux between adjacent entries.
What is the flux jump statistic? 1.0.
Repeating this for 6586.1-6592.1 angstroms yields 1.4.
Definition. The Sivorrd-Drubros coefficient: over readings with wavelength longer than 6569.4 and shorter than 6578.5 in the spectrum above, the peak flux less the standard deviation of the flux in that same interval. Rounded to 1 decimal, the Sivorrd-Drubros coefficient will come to 6.4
